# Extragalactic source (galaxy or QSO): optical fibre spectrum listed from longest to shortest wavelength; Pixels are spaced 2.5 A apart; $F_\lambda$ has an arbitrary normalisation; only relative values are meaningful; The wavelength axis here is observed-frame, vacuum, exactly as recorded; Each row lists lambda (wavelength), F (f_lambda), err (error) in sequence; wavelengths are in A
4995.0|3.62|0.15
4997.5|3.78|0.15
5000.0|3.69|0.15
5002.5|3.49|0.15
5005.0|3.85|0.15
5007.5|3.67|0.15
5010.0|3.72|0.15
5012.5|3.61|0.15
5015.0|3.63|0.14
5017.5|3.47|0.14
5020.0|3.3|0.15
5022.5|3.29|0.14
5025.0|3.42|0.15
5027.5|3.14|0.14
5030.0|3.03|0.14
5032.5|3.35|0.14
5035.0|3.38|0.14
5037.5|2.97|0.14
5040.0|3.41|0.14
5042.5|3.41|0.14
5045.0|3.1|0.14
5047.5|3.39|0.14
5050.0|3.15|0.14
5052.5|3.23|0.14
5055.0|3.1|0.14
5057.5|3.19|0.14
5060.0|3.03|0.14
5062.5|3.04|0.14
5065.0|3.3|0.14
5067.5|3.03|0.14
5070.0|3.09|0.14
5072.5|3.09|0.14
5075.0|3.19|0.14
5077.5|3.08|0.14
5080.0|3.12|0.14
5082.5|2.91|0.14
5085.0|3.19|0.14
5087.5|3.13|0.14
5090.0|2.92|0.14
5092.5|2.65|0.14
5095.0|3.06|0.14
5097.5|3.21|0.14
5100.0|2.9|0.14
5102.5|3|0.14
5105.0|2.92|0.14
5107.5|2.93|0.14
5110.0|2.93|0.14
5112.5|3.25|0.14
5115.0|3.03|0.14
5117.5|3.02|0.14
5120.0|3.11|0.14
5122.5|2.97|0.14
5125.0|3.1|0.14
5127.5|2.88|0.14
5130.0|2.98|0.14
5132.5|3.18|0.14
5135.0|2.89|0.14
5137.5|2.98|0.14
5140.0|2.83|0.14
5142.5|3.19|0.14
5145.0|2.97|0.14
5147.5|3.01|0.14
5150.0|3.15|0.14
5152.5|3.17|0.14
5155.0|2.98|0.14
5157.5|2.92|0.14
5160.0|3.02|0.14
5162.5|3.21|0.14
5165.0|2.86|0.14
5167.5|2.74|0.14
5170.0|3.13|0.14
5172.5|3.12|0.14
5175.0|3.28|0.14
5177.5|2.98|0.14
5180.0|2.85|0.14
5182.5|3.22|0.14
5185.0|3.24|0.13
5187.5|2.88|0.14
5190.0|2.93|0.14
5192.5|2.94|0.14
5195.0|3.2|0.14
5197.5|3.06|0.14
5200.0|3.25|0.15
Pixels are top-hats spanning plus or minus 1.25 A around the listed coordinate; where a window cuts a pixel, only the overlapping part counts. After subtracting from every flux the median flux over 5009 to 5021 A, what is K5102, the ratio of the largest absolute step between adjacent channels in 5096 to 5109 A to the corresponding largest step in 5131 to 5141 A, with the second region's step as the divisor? 1.1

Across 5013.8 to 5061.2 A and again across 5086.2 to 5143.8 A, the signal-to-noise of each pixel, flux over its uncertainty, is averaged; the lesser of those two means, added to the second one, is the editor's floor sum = 42.9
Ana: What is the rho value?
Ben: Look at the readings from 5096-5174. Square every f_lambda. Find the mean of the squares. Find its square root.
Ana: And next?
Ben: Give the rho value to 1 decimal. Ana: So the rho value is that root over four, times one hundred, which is 75.5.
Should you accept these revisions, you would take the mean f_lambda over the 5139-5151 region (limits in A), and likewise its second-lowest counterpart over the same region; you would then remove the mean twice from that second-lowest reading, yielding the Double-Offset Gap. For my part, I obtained -3.09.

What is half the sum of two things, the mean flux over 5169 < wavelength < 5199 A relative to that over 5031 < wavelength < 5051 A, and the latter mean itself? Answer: 2.10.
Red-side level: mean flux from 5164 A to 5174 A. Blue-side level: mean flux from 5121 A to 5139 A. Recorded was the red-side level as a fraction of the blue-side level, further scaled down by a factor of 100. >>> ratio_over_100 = 0.0099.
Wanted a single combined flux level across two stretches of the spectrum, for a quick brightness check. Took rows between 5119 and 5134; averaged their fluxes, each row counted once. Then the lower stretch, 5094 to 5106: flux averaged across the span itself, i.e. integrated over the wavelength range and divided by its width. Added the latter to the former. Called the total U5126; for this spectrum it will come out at 6.1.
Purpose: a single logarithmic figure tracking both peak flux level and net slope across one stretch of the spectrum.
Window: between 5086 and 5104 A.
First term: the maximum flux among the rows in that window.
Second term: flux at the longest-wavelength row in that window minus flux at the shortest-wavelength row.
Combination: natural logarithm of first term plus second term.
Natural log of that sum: 1.12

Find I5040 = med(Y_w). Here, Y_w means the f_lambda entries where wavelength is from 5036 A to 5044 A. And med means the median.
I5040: 3.4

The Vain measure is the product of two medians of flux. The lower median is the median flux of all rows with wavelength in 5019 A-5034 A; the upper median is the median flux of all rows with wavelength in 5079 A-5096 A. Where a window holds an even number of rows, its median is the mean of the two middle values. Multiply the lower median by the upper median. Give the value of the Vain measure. 10.1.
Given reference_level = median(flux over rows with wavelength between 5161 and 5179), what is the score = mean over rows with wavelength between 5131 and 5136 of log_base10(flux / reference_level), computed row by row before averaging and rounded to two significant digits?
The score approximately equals -0.012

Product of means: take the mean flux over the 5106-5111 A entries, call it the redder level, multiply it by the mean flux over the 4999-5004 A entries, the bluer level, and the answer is 10.5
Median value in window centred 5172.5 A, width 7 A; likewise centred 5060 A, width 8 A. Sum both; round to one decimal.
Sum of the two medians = 6.2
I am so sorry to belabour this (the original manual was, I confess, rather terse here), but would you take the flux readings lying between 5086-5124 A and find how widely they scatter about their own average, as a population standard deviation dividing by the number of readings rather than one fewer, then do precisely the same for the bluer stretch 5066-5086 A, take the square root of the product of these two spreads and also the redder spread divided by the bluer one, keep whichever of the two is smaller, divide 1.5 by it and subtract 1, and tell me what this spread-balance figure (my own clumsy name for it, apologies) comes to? 12.8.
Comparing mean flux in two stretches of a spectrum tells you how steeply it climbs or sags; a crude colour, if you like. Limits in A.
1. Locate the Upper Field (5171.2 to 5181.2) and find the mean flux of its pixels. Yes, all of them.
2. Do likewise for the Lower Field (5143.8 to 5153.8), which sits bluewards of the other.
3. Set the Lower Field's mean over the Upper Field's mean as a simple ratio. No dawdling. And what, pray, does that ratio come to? 1.01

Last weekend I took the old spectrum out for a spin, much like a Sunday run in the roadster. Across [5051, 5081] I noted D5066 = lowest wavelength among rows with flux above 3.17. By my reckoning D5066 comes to 5052.5 A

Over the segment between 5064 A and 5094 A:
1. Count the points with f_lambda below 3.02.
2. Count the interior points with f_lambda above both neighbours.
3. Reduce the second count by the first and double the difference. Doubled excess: 0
